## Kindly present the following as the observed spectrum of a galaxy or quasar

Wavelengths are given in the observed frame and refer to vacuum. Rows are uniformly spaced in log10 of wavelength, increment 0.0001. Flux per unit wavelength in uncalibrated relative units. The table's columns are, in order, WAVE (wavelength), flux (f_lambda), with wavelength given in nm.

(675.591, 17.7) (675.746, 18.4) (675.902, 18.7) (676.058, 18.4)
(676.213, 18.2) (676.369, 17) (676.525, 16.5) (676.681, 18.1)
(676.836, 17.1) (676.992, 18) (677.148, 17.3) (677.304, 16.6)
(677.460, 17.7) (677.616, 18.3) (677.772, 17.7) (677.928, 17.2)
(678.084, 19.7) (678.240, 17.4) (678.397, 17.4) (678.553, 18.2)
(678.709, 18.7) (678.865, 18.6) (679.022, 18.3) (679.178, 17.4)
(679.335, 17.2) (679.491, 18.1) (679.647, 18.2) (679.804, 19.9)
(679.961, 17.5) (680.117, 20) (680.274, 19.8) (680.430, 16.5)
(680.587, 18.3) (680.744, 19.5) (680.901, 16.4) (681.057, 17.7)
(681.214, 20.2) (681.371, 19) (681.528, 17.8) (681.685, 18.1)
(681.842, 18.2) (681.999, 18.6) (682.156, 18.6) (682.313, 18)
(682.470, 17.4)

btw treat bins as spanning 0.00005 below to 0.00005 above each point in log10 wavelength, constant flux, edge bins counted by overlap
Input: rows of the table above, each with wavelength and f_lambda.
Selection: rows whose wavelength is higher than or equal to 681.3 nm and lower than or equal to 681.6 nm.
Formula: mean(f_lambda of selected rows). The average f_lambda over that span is 18.4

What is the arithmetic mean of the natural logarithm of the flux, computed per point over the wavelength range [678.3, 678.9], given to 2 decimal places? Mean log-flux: 2.90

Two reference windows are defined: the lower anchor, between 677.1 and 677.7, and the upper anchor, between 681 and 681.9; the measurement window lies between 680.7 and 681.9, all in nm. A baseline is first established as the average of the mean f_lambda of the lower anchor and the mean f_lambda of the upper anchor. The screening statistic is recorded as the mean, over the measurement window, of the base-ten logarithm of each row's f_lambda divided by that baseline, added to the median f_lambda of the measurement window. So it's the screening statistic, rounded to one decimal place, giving 18.2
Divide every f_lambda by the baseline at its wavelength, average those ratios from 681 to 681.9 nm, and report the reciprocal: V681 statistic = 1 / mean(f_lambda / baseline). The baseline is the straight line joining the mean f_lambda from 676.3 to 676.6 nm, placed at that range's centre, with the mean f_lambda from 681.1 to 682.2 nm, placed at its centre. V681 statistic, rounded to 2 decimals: 1.00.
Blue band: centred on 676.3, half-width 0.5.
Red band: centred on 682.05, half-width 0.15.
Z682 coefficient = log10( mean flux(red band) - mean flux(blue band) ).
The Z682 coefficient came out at -0.1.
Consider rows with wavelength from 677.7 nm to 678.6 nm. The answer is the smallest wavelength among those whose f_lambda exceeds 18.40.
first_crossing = 678.084 nm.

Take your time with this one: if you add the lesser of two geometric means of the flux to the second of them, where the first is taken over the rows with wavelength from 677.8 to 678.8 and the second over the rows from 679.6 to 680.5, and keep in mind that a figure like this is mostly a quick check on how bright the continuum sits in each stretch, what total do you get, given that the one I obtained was 36.7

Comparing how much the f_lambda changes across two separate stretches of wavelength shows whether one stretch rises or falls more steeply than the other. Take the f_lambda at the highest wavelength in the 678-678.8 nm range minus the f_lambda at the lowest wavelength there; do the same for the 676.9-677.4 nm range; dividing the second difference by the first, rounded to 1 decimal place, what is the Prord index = 1.4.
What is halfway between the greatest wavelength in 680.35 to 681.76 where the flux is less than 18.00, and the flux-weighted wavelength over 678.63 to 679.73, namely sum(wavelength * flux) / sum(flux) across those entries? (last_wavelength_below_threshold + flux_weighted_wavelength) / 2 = 680.35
